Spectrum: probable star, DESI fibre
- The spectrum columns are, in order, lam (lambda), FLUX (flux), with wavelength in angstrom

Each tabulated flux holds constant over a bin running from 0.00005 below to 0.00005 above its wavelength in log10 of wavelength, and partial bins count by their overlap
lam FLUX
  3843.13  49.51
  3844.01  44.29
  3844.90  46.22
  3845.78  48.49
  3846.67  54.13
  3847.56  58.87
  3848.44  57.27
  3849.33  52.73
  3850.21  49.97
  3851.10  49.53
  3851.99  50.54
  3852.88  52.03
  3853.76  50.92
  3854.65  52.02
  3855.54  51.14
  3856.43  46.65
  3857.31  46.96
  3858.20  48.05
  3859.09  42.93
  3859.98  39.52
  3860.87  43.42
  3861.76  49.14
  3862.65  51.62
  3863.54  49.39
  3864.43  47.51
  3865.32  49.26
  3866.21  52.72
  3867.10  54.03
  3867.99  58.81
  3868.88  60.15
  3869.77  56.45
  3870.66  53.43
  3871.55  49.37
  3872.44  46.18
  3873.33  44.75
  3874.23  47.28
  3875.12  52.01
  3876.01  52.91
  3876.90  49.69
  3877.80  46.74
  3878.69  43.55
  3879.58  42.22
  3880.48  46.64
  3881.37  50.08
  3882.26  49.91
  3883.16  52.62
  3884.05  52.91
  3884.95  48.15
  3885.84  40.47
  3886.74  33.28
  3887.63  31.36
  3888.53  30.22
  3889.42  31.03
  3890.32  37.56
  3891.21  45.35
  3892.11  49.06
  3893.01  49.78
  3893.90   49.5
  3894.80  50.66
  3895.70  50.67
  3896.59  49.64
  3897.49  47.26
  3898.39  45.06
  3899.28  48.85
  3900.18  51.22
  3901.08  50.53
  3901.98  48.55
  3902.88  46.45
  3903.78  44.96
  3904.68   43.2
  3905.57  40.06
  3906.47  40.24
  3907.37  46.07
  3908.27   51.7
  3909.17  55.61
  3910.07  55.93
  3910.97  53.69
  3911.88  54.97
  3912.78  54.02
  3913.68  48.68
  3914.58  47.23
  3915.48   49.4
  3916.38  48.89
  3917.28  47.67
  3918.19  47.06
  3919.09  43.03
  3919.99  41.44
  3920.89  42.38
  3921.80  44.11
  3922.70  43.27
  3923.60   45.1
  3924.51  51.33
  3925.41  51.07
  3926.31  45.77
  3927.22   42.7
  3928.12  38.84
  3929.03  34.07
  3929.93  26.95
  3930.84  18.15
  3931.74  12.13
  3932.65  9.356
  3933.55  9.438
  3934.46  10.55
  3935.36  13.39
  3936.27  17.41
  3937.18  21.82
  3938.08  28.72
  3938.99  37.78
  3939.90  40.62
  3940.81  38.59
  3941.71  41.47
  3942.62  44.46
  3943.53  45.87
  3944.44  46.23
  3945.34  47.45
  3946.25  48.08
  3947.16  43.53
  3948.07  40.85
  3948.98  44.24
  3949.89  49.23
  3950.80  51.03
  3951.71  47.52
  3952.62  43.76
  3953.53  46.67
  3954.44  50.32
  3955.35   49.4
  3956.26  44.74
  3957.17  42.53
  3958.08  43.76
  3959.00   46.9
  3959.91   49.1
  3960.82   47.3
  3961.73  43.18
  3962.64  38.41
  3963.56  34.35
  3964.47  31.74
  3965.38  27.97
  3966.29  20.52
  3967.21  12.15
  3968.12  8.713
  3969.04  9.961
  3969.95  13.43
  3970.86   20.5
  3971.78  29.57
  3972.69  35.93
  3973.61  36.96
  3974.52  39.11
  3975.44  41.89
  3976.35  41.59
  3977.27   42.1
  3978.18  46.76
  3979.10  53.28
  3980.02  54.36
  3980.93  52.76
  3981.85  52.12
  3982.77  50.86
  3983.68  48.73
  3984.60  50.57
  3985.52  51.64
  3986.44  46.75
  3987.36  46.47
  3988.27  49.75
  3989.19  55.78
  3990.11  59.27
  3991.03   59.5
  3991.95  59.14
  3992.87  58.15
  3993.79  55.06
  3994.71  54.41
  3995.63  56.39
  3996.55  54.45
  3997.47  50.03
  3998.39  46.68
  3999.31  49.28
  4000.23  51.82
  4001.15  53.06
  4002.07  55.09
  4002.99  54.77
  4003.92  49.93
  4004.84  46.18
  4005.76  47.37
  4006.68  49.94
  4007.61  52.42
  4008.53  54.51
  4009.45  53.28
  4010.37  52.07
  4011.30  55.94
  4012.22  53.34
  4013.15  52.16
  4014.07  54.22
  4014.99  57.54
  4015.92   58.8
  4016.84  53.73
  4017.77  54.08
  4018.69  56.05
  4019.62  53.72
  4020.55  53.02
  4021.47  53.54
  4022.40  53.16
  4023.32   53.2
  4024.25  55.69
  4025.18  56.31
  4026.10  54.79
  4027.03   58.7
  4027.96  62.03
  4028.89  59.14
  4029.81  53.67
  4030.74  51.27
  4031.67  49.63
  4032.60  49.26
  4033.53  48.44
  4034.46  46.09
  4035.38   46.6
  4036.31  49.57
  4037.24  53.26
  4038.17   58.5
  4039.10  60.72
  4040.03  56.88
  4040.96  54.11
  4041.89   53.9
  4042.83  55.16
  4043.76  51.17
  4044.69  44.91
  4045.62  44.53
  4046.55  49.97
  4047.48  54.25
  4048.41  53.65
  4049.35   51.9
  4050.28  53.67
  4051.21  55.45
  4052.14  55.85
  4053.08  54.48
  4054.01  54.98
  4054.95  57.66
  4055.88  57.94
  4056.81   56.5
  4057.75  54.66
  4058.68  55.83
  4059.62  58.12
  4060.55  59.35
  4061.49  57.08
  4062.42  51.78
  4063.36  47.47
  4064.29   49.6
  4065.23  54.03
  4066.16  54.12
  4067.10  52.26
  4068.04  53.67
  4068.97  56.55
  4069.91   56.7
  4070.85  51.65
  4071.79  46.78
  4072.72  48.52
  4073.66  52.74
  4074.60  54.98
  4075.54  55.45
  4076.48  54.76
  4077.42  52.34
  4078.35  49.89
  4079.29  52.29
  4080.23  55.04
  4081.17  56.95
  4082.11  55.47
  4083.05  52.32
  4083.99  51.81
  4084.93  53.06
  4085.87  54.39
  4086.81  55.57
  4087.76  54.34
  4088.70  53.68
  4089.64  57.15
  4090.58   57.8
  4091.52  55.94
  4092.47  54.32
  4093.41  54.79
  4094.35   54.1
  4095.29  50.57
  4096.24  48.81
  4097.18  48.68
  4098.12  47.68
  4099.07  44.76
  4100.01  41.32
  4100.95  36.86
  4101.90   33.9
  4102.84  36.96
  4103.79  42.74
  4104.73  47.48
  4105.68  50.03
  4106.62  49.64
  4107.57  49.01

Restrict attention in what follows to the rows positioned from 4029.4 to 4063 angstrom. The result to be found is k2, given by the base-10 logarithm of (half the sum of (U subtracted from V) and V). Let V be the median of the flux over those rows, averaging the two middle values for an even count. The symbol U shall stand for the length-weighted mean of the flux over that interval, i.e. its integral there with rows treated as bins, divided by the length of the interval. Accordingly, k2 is 1.44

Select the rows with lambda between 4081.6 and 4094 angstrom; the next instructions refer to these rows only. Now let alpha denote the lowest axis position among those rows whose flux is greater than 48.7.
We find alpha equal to 4082.11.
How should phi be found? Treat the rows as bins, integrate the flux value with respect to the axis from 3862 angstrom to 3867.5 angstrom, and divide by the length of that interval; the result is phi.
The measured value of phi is 51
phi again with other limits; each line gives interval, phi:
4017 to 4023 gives 54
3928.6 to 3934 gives 18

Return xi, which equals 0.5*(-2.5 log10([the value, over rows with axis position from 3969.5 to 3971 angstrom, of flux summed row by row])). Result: -1.91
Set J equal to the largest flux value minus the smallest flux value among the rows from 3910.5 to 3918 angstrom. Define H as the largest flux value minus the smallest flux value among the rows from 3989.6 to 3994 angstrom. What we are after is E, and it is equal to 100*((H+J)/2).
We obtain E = 609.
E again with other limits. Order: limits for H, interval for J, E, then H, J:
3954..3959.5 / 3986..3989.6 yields 855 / 8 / 9.31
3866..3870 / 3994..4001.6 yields 857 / 7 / 9.71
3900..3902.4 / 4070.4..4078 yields 567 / 3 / 8.67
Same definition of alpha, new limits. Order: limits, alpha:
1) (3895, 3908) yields 3895.70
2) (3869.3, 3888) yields 3869.77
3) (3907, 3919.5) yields 3908.27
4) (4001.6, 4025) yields 4002.07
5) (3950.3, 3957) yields 3950.80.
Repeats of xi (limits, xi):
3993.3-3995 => -2.55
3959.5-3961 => -2.48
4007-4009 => -2.54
